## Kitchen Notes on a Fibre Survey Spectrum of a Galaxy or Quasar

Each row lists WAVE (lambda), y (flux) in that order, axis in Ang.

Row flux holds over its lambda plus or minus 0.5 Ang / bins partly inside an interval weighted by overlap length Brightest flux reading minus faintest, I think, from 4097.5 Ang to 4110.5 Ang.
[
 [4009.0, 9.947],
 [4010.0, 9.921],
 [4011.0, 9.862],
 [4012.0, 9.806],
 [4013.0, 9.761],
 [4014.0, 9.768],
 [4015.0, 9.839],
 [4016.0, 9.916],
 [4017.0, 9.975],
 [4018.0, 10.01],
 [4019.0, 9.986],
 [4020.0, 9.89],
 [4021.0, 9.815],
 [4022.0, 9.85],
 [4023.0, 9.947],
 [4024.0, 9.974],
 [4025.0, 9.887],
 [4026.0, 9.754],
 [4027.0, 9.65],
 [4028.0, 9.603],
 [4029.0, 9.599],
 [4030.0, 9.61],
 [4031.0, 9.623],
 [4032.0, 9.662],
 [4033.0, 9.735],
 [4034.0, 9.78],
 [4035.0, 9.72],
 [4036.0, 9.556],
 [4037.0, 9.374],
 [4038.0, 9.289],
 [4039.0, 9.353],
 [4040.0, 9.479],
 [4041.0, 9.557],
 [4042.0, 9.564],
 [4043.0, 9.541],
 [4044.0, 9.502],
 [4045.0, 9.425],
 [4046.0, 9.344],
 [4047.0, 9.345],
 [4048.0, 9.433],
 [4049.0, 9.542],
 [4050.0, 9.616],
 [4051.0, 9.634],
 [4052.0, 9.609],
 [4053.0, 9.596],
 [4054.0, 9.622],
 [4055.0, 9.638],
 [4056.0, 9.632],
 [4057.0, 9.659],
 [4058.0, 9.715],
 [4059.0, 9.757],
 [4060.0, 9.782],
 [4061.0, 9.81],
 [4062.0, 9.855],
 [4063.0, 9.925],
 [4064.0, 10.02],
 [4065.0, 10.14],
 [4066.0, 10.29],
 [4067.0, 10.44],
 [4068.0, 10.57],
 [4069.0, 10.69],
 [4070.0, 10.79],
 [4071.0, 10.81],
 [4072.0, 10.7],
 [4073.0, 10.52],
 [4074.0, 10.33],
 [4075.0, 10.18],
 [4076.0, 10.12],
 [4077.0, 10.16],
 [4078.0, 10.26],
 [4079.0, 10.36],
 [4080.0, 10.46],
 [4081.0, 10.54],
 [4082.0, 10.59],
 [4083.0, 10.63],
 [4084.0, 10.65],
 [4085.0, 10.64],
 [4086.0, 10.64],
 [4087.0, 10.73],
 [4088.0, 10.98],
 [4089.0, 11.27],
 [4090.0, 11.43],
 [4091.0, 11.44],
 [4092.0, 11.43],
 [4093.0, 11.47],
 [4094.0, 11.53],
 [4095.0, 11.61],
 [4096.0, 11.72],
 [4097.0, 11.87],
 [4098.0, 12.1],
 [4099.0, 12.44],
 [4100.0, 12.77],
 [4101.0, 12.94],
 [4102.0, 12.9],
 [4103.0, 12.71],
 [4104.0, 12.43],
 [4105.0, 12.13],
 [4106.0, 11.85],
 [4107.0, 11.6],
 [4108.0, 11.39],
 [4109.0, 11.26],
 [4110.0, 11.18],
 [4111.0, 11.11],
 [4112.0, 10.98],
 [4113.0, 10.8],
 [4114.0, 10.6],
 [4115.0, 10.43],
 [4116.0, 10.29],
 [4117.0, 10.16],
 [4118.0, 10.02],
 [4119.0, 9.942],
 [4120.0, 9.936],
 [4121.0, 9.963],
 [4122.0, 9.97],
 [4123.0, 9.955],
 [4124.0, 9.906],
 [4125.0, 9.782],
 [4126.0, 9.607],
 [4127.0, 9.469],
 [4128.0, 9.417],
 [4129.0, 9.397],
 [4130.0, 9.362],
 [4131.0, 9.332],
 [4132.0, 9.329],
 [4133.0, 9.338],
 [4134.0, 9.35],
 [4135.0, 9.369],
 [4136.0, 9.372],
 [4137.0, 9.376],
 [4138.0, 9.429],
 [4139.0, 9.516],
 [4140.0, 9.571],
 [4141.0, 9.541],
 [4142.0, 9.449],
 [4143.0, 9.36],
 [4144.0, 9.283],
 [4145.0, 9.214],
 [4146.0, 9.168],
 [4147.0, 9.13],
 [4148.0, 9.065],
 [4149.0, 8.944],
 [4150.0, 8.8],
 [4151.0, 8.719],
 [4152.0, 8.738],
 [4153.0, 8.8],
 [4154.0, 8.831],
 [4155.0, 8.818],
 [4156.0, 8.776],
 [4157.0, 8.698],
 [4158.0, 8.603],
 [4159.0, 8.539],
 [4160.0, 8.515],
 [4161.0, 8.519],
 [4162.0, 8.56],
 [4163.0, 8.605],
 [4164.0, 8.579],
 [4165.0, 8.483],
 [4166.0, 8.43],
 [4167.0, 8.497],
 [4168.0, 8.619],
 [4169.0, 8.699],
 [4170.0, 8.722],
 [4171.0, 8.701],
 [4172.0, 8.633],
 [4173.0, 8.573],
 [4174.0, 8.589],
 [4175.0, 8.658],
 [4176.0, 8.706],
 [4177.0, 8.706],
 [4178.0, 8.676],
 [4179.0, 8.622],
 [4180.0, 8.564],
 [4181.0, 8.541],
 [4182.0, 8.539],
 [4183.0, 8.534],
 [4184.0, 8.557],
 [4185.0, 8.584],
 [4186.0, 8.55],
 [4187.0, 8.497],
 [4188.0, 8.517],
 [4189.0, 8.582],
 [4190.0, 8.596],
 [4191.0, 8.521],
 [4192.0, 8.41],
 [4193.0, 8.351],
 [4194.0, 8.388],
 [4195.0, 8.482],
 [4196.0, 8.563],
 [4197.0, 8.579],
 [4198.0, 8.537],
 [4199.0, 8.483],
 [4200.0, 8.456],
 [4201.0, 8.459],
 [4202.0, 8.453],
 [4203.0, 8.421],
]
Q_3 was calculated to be 1.8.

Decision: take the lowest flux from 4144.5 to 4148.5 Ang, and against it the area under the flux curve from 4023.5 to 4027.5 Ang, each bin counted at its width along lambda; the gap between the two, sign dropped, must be 30.2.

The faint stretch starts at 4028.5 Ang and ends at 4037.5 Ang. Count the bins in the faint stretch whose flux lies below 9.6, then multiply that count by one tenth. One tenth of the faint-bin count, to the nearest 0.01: 0.30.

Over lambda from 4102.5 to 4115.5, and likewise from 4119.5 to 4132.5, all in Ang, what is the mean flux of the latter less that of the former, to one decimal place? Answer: -1.8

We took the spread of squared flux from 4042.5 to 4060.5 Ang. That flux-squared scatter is 2.4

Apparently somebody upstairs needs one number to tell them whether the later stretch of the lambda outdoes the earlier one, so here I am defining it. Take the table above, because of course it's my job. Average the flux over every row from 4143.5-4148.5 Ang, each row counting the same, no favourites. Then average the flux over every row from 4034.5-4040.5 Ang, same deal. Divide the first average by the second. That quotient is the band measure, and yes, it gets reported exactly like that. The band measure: 0.97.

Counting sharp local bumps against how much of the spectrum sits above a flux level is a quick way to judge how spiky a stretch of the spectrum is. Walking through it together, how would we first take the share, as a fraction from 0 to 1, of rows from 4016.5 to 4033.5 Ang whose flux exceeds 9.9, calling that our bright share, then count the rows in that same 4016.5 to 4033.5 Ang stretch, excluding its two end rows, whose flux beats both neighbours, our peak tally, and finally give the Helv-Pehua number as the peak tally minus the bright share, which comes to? 1.7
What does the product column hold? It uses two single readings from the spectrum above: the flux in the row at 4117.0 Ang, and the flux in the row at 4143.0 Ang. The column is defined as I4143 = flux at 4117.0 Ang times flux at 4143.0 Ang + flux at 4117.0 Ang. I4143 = 105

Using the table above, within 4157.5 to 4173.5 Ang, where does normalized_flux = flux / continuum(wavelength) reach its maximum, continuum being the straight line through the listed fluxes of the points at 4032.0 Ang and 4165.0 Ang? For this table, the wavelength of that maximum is 4170.0 Ang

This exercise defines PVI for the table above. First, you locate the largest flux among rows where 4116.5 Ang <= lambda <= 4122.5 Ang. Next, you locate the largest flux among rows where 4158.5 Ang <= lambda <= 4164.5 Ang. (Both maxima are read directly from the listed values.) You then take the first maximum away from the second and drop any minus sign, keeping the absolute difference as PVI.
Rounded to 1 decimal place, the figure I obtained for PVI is 1.6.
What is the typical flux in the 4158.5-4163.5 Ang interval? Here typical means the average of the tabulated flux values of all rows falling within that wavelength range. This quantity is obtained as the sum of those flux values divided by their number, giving 8.5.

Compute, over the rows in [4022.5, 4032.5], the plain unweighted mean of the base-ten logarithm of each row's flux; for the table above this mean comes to 0.99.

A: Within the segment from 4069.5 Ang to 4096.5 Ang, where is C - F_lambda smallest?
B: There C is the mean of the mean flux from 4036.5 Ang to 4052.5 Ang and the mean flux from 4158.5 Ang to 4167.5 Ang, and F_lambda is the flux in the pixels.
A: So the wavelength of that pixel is 4096.0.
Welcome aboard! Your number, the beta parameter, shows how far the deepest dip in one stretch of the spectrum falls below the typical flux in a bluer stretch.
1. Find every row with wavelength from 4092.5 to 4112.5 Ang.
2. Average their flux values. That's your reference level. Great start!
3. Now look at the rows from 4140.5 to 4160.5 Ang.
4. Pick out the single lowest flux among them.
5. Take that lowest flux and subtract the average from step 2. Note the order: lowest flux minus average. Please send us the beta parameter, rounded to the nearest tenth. -3.4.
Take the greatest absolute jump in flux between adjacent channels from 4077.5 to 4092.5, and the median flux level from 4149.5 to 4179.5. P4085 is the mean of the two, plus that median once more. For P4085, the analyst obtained 13.1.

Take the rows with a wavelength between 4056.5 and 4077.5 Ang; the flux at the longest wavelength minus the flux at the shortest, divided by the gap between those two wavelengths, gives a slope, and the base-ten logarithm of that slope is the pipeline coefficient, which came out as -1.6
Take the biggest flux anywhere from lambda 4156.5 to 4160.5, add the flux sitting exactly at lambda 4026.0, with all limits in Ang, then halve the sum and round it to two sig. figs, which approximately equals 9.2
